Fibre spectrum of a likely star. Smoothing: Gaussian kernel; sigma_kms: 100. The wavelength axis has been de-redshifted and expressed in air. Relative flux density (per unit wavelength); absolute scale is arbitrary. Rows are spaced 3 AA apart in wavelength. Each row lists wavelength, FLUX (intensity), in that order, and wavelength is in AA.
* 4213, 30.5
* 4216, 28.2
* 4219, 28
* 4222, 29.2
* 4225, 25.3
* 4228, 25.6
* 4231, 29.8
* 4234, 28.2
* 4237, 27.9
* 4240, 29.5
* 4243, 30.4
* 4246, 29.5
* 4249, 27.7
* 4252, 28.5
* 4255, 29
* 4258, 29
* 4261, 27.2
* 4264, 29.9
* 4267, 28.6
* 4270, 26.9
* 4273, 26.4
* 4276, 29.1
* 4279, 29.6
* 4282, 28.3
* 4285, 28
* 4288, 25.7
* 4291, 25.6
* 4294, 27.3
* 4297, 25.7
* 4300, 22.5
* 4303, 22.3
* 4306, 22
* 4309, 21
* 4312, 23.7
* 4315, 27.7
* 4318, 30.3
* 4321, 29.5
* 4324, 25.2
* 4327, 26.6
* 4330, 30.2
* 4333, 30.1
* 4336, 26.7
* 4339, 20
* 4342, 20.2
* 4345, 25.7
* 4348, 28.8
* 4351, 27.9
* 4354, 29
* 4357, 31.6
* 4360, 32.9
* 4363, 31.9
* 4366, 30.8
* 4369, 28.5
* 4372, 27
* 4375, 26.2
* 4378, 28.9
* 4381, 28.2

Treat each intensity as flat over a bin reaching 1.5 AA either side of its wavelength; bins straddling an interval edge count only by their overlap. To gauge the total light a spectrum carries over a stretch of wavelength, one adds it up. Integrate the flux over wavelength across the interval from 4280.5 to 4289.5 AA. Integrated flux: 246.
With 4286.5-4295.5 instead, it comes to 236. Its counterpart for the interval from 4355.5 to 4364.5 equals 289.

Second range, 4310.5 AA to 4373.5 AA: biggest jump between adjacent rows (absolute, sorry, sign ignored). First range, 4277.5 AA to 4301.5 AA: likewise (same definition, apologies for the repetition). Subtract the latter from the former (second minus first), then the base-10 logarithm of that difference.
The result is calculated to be 0.544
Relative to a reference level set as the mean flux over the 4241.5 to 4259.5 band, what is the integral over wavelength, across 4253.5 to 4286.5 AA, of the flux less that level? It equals -22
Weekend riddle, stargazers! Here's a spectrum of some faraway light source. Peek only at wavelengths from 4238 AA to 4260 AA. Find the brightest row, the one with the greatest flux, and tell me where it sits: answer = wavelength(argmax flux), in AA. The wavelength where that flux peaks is 4243 AA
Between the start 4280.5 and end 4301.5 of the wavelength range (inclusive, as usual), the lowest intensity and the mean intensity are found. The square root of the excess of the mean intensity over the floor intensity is 1.9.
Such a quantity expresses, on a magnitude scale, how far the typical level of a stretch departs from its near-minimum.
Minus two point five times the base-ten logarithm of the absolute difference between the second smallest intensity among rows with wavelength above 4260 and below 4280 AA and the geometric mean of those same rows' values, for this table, -0.30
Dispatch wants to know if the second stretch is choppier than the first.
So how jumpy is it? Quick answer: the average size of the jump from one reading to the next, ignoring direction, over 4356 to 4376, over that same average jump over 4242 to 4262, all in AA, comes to 1.4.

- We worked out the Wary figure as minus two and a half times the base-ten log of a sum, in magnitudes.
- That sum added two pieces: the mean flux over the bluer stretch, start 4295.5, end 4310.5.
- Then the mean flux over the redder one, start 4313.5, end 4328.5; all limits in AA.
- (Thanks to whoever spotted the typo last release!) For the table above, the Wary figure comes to -4.26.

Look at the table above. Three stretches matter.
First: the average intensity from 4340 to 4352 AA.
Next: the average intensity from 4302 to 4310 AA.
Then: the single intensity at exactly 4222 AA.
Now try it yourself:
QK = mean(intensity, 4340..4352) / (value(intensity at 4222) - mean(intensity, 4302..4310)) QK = 3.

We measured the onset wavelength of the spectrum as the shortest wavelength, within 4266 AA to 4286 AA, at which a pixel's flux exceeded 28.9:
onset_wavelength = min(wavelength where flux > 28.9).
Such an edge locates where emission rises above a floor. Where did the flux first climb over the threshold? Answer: 4276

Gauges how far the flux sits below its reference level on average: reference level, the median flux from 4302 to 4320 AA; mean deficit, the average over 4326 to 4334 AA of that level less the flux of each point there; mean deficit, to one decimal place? -6.0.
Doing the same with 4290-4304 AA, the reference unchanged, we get -1.7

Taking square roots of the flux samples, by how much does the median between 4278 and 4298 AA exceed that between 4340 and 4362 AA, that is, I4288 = -0.14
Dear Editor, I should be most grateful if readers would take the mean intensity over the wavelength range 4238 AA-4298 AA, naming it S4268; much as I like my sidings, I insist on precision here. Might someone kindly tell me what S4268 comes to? 28.1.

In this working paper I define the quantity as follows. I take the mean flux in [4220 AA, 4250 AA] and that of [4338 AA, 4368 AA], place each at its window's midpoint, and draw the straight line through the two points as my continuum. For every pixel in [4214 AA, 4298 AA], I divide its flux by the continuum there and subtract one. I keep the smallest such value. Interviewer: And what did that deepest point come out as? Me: -0.11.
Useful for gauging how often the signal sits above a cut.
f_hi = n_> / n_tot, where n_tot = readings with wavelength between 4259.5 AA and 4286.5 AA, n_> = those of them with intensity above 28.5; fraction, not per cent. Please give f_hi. 0.44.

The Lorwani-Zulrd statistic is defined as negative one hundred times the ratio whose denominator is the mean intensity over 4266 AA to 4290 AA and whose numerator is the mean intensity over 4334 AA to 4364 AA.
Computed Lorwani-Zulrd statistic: -99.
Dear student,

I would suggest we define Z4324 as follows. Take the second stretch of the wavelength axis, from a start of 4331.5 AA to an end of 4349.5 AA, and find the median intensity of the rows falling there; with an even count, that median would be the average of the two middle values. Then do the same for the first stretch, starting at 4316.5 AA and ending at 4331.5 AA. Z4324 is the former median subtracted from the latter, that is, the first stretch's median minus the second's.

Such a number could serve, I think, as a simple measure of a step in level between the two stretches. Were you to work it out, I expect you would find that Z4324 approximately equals 3.3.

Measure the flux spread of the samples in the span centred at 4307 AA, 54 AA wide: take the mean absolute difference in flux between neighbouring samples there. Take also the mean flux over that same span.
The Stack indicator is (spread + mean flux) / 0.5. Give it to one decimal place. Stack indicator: 56.0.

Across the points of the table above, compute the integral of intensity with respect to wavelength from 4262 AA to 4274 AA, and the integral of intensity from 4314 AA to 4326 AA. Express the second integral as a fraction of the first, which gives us 1.01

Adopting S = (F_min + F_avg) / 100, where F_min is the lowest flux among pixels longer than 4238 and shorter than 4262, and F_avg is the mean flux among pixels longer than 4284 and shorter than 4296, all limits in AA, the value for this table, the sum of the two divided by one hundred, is 0.54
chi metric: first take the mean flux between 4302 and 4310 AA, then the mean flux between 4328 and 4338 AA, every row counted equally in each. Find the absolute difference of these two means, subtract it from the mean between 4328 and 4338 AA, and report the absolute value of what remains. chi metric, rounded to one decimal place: 21.8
